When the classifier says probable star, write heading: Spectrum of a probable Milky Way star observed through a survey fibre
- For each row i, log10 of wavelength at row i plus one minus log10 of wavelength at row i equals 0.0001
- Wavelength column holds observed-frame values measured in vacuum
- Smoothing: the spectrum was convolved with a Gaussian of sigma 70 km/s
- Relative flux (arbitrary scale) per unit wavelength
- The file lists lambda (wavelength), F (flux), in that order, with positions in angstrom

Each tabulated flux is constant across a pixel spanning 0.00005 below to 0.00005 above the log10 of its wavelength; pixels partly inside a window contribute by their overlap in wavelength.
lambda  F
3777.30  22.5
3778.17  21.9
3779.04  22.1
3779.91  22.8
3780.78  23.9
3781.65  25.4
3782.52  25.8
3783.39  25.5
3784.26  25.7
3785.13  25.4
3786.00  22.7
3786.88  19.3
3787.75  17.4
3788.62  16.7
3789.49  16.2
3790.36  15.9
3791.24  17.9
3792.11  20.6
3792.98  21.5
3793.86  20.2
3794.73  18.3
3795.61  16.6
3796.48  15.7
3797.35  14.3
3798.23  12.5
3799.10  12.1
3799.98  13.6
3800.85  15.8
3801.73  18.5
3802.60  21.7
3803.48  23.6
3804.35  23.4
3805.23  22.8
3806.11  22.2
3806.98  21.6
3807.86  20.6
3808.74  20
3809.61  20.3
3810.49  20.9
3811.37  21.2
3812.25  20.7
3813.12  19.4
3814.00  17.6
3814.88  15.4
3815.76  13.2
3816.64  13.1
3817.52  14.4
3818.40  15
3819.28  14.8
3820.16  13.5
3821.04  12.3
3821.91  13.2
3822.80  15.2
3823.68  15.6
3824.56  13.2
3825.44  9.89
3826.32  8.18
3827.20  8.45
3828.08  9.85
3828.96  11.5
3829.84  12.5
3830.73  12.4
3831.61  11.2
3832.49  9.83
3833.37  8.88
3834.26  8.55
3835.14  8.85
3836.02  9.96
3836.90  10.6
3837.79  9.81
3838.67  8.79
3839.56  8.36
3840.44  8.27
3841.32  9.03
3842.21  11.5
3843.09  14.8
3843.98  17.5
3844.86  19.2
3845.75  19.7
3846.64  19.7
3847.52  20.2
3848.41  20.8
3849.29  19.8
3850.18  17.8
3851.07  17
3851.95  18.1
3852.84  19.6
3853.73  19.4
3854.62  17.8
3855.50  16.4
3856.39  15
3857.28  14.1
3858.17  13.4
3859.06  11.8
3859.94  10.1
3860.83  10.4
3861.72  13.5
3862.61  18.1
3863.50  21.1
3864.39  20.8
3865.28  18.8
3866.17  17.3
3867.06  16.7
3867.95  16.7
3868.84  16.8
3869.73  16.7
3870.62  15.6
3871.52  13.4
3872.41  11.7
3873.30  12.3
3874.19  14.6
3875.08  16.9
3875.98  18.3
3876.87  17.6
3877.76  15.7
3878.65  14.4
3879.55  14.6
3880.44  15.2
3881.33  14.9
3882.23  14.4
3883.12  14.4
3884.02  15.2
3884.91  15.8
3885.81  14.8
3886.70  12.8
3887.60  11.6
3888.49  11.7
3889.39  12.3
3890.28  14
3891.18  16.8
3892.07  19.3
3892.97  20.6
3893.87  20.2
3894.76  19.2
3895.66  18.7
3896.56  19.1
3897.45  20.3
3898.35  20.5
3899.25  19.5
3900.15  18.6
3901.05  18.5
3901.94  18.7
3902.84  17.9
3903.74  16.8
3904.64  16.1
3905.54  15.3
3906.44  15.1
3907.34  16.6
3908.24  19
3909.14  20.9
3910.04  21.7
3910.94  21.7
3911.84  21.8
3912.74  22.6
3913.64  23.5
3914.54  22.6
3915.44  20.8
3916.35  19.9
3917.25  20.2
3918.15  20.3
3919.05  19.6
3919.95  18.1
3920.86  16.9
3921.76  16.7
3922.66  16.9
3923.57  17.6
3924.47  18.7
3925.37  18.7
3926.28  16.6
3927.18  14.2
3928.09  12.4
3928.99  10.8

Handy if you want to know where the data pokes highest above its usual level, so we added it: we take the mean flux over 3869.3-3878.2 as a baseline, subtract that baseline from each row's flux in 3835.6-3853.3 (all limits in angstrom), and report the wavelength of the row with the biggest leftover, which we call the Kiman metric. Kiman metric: 3848.41 angstrom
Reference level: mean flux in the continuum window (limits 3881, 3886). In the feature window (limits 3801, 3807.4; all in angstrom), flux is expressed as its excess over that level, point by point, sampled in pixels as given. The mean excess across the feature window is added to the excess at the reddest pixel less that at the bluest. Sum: 10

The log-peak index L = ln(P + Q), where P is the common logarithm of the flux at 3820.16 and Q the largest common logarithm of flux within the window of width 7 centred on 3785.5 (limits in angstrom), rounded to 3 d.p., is 0.933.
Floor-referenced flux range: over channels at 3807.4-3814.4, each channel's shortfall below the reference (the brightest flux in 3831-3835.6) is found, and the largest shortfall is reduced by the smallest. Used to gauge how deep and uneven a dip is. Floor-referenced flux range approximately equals 3.6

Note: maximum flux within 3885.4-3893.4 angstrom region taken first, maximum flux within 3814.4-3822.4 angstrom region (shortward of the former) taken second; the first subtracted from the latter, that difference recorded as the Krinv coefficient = -5.2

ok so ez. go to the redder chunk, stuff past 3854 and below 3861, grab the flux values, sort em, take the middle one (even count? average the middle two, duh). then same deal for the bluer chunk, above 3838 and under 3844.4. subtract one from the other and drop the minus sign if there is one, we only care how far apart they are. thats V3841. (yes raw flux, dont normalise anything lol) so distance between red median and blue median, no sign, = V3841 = 4.7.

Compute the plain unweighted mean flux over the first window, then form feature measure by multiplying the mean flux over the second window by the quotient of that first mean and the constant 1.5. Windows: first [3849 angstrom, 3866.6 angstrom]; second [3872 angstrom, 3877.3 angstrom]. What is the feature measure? 168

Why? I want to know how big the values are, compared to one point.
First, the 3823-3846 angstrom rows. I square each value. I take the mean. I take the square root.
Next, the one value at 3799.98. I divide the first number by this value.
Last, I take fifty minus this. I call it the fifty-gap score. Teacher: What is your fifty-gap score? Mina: 49.1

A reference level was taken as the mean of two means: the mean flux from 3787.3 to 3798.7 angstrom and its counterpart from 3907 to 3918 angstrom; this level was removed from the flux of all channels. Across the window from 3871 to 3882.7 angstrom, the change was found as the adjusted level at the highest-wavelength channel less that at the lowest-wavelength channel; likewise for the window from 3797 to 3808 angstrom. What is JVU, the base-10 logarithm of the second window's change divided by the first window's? 0.80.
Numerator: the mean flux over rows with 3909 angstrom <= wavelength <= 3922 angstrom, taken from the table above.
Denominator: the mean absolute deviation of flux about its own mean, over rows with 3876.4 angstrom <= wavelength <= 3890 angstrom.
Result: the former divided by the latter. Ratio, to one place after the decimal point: 17.0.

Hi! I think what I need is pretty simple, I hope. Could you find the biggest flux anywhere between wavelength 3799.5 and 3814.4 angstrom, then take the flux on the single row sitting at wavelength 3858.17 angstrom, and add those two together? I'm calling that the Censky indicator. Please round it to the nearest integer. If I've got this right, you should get 37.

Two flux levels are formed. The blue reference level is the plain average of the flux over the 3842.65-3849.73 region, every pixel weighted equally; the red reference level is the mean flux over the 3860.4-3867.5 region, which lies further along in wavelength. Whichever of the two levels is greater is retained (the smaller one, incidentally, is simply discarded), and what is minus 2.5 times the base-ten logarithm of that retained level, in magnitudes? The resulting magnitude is -3.195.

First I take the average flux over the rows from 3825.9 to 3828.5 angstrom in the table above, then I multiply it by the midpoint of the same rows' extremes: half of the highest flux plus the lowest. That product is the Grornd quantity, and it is 80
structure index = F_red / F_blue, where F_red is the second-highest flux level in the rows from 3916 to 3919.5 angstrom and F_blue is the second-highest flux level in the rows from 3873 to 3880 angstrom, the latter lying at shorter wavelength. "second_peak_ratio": 1.15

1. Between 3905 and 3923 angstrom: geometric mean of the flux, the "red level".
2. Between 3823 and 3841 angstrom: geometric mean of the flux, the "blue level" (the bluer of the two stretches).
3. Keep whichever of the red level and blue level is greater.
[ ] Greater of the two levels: 19.3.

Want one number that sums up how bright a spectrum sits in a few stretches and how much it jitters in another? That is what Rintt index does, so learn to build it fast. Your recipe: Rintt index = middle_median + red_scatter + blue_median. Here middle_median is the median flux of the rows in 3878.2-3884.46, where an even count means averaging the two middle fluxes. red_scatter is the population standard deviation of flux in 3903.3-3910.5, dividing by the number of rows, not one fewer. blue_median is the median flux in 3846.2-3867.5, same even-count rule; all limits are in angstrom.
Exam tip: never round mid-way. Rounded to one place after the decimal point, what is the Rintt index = 34.8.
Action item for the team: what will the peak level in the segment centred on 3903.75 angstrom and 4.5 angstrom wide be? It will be 18.7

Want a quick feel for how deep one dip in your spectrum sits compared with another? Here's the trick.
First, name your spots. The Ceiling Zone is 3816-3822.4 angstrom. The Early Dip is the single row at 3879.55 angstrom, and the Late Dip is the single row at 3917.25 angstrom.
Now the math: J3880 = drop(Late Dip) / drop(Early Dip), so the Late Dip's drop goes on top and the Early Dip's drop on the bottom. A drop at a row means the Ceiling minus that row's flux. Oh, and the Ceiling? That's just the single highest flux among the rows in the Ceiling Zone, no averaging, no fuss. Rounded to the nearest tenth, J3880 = -13.0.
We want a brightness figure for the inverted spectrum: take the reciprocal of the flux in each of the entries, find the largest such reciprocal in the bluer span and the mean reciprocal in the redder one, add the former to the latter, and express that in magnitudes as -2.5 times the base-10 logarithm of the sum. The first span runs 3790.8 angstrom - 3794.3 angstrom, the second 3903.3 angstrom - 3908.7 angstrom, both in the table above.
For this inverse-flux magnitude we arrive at 2.33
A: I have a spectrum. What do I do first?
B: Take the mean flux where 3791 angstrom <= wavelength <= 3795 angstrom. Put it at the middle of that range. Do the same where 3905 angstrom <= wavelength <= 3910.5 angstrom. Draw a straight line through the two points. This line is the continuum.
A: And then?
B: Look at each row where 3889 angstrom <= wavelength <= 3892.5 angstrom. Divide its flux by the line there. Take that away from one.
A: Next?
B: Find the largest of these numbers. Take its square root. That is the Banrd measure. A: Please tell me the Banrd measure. 0.57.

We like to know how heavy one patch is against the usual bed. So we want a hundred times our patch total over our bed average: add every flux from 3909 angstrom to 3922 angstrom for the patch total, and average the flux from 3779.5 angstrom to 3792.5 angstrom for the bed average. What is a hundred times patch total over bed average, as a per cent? 1435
